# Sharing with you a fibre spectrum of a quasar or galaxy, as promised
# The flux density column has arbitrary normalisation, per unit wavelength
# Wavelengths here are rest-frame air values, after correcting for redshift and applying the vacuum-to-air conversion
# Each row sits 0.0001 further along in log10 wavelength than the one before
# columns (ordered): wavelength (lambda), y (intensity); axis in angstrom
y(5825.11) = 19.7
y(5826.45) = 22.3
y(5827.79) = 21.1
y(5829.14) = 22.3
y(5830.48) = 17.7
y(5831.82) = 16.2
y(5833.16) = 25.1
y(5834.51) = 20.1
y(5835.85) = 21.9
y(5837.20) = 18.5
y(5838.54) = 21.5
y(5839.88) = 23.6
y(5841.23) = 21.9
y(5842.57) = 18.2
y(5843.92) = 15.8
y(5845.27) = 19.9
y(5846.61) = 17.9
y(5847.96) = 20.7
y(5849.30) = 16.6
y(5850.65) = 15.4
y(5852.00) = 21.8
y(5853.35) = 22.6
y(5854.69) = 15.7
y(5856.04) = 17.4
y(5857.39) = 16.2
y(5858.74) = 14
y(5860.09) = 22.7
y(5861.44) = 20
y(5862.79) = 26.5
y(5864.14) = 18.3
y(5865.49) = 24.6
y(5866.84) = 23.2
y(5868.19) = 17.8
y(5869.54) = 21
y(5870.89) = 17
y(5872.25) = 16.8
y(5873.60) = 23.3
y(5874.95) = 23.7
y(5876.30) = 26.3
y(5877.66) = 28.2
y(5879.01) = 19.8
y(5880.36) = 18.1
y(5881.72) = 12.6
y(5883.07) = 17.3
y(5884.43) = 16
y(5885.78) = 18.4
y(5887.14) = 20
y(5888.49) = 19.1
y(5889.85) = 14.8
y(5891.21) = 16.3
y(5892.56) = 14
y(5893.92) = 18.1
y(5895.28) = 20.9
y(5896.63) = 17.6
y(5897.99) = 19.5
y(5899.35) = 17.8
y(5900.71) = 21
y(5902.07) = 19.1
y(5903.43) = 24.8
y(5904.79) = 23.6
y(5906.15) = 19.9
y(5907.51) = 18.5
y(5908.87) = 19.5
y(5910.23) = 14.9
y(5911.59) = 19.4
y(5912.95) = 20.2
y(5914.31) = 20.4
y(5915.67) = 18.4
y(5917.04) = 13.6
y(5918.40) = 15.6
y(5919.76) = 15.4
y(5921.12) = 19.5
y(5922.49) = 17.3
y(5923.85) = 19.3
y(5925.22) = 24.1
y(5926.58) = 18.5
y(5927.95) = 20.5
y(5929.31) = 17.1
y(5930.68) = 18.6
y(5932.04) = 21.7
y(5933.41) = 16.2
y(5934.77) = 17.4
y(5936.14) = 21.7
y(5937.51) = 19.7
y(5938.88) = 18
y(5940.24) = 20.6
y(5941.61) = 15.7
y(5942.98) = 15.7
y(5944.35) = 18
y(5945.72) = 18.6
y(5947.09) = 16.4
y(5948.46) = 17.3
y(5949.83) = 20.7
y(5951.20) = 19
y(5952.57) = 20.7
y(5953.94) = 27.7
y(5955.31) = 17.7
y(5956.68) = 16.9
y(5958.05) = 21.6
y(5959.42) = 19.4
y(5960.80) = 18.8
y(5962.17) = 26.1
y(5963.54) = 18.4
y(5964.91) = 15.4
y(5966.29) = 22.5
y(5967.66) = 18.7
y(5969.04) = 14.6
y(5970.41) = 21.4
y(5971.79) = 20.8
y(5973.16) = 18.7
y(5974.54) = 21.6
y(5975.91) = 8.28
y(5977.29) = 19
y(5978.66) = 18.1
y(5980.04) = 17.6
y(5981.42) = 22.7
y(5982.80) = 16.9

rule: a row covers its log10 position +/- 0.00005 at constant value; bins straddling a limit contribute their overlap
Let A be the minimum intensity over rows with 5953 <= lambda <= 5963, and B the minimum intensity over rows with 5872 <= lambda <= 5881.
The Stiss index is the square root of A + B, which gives 5.805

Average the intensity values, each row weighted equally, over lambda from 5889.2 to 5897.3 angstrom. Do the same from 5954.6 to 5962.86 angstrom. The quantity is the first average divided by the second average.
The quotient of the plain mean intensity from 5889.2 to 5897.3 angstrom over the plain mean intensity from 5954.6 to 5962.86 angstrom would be 0.84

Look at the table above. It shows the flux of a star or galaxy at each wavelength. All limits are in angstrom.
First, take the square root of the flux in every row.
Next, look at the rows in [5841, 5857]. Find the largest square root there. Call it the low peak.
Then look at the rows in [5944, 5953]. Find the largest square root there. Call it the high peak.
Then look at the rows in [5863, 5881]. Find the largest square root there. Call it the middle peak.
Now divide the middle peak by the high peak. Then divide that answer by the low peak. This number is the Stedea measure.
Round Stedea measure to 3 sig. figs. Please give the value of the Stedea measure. 0.246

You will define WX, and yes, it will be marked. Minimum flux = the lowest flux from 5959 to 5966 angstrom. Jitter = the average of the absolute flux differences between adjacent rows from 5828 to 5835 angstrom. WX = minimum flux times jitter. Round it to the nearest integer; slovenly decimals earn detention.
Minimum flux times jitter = 77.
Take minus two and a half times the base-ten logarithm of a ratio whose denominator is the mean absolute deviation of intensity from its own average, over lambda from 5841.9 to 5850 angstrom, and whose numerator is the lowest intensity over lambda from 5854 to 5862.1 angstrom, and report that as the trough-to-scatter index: -2.5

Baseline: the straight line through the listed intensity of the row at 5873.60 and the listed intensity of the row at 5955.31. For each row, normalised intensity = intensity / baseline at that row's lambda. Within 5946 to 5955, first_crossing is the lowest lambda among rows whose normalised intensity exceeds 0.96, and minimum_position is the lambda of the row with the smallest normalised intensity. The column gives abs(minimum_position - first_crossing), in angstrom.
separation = 2.7 angstrom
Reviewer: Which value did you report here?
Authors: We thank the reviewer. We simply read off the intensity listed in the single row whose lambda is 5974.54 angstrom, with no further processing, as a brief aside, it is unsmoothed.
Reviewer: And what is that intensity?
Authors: 21.6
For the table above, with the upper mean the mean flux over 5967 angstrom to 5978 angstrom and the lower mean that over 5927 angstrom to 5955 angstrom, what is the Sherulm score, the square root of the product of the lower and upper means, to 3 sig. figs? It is 18.5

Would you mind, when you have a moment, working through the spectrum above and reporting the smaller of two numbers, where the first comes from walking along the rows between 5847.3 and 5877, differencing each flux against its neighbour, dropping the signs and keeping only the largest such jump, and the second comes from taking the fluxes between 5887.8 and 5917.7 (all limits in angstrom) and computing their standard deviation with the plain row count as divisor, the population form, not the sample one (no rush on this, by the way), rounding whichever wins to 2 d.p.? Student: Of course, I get 2.75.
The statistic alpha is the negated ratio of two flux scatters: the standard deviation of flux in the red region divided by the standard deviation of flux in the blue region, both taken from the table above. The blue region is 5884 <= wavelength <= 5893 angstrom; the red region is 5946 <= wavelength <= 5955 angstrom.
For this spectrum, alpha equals -1.8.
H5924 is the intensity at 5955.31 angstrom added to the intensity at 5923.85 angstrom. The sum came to 37.0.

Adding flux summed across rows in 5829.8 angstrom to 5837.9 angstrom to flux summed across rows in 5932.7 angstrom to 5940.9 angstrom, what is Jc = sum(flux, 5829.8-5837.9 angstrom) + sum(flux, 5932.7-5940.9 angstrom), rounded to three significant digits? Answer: 233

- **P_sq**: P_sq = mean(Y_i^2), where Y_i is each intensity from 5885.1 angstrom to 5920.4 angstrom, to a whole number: 349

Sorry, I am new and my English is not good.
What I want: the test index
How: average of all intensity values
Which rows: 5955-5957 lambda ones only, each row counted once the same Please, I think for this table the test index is 17.3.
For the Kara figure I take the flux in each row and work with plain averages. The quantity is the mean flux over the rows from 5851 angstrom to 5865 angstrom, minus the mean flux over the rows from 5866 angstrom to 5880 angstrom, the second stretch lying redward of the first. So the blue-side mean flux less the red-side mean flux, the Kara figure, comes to -2.2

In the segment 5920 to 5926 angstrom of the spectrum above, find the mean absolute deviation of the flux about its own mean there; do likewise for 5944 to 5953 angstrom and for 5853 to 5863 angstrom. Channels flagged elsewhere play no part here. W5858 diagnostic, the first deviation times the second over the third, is 0.7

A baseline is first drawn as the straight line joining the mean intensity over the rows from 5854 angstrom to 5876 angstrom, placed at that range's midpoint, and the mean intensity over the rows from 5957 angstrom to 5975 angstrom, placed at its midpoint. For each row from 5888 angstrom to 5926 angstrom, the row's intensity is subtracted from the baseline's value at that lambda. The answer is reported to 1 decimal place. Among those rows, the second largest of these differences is 5.9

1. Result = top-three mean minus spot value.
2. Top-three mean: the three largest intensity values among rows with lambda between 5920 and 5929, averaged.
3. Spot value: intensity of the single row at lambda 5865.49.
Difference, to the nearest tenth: -3.2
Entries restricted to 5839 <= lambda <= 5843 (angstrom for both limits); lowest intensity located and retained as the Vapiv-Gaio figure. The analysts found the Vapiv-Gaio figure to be 18.2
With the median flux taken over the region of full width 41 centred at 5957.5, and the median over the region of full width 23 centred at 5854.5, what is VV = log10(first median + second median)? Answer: 1.569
